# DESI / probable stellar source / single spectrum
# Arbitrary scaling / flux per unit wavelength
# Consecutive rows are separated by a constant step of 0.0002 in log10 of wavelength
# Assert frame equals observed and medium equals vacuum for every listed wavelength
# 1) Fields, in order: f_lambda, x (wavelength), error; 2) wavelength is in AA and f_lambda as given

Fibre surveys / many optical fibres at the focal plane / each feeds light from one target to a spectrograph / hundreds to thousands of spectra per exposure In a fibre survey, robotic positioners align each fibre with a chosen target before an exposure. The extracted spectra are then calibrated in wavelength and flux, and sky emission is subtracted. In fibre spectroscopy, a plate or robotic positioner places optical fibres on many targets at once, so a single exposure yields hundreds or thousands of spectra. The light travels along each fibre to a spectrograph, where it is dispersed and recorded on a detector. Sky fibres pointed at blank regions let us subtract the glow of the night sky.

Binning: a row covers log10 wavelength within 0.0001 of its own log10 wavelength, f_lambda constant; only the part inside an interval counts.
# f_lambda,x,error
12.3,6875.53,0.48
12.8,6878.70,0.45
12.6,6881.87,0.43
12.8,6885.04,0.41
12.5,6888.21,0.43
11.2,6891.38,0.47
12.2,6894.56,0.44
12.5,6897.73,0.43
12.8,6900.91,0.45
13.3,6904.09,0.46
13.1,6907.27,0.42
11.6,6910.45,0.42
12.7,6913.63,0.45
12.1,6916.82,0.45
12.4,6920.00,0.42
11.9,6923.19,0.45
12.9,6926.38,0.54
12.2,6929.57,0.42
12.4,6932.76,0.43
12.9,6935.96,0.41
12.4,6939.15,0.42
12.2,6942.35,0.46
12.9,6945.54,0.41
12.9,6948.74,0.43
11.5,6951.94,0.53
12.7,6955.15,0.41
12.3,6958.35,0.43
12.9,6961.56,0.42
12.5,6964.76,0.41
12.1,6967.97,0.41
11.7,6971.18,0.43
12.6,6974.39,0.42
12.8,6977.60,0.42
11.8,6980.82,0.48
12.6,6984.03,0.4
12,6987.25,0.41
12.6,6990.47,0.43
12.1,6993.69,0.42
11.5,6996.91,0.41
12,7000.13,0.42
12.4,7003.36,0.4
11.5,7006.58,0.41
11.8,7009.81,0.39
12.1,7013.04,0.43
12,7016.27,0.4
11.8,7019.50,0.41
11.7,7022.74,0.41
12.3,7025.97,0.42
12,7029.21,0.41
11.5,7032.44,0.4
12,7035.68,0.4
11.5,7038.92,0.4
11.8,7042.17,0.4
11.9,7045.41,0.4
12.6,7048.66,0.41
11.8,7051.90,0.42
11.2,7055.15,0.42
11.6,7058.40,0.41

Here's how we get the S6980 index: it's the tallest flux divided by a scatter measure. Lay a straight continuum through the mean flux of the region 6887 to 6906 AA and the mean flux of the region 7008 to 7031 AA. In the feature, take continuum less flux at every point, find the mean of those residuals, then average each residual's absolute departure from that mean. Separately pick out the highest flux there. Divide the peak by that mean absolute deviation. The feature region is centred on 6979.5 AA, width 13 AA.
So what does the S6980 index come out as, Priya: 40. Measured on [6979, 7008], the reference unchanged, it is 39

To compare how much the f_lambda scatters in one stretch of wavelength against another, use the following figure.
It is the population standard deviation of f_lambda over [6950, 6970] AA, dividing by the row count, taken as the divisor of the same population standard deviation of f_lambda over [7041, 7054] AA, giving 0.74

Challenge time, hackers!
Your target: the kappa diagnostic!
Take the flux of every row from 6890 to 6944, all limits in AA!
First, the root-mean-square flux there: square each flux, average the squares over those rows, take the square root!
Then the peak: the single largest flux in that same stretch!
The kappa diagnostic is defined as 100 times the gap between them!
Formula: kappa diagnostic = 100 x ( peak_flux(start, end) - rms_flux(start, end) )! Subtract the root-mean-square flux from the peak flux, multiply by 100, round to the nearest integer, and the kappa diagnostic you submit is 89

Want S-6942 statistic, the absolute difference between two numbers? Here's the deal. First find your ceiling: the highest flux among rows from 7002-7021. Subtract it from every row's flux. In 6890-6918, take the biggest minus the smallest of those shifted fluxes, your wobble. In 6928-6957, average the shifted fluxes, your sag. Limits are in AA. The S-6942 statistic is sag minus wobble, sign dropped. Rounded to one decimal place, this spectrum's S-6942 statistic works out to 2.0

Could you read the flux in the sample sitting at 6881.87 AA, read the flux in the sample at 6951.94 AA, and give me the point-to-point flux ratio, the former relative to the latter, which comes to 1.10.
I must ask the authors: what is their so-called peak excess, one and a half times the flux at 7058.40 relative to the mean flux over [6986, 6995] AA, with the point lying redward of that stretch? 1.42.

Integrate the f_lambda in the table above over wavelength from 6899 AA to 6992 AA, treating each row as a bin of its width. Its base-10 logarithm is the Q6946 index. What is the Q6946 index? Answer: 3.06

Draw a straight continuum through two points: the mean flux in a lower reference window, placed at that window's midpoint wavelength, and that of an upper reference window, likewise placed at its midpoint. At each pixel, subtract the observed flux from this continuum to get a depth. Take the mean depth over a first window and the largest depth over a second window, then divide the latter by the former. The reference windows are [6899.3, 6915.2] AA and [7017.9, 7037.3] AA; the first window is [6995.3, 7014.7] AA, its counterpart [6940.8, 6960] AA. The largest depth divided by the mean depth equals 5.8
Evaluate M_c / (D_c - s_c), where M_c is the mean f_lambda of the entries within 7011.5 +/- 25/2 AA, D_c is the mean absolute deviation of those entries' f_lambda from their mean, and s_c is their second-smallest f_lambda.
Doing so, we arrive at -1.04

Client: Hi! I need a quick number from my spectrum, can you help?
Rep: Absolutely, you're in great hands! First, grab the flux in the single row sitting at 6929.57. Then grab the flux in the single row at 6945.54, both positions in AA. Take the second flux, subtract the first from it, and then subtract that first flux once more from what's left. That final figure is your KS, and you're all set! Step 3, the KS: -11.5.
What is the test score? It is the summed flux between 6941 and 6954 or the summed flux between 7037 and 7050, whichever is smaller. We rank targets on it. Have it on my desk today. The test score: 47.8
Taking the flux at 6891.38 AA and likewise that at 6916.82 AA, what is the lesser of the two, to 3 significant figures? 11.2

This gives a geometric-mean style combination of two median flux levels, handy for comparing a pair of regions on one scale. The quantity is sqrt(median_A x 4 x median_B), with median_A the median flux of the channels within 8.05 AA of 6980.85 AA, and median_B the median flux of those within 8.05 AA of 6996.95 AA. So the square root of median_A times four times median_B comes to 24.7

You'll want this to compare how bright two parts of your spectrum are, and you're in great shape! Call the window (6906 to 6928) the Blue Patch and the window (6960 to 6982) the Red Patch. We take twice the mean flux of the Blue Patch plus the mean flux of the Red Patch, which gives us 37.1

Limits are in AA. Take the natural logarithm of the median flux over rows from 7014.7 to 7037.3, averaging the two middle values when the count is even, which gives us 2.485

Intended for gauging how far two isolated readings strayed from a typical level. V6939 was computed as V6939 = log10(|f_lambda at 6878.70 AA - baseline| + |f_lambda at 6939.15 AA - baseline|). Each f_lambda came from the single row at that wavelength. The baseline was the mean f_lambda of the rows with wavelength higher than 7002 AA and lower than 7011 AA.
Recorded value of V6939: 0.15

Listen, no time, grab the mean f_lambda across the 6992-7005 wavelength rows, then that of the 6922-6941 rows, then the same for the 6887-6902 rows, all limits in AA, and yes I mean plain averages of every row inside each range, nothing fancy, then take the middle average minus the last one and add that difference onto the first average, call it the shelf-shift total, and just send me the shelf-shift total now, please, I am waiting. 12.2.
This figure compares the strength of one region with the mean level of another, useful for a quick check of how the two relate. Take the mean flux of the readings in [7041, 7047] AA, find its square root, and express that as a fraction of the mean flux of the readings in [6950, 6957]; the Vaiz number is 0.284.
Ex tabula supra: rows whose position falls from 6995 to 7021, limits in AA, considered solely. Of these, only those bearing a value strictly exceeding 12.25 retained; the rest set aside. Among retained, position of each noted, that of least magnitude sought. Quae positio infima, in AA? 7003.36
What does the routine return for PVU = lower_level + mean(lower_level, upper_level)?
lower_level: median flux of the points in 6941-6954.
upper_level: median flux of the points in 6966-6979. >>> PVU 25.00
